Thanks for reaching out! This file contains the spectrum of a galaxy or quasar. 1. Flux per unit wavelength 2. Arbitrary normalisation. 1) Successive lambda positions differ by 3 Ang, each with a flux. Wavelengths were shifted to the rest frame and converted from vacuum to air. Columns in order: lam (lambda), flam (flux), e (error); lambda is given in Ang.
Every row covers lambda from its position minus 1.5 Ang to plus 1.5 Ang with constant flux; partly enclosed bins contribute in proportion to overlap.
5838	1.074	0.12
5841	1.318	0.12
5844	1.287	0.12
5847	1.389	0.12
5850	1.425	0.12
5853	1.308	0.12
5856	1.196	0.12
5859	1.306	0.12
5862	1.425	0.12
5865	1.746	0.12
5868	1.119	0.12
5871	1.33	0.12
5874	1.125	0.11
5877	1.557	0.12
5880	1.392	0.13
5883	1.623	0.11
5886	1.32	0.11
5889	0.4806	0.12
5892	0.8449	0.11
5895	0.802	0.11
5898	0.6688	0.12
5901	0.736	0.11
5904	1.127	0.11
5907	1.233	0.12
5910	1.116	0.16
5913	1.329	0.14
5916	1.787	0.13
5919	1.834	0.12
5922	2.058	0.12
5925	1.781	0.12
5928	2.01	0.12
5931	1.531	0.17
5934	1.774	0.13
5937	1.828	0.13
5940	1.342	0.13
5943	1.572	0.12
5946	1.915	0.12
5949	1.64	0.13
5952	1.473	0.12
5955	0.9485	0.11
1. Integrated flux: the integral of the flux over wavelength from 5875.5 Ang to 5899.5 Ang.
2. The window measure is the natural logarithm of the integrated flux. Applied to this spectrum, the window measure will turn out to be 3.26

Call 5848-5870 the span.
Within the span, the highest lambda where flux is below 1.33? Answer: 5868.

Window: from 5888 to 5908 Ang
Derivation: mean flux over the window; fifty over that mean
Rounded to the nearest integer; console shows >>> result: 59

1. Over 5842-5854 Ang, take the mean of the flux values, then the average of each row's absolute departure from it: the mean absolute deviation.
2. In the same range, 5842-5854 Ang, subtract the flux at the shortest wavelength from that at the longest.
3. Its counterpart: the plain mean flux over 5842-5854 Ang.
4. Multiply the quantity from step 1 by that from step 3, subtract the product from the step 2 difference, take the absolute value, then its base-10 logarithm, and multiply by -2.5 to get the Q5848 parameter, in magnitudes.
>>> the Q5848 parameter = 3.2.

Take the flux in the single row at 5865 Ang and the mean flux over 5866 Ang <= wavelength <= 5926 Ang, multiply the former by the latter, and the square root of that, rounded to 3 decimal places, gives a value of 1.485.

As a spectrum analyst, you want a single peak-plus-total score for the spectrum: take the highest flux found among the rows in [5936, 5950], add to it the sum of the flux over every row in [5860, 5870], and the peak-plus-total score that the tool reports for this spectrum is 6.2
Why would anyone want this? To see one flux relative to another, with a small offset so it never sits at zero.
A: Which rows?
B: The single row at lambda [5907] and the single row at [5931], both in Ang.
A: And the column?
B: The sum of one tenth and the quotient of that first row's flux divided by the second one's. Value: 0.91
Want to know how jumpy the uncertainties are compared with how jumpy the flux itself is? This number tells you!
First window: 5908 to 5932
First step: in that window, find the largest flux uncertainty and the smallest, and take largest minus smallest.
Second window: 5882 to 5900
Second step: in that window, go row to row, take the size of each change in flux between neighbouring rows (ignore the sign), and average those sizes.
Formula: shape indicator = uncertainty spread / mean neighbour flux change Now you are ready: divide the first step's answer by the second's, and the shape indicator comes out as 0.149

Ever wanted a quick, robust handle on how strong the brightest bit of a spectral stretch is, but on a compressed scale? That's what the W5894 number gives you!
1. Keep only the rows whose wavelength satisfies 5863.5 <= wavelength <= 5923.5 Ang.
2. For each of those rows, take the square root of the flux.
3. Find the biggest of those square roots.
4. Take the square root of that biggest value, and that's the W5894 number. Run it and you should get 1.20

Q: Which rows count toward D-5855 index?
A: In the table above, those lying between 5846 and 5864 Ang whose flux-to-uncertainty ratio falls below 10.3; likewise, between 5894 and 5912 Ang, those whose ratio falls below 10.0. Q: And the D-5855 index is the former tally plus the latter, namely 5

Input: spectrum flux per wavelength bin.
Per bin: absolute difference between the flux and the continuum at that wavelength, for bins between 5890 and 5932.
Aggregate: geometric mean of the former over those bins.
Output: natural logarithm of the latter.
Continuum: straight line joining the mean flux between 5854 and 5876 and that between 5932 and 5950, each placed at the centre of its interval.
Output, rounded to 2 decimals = -1.04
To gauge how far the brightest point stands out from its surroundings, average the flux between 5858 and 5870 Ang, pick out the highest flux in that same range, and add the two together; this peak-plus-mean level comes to 3.15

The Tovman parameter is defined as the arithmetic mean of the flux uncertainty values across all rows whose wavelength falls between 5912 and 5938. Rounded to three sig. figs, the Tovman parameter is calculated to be 0.131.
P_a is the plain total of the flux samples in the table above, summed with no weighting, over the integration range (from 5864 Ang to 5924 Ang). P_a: 25.2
